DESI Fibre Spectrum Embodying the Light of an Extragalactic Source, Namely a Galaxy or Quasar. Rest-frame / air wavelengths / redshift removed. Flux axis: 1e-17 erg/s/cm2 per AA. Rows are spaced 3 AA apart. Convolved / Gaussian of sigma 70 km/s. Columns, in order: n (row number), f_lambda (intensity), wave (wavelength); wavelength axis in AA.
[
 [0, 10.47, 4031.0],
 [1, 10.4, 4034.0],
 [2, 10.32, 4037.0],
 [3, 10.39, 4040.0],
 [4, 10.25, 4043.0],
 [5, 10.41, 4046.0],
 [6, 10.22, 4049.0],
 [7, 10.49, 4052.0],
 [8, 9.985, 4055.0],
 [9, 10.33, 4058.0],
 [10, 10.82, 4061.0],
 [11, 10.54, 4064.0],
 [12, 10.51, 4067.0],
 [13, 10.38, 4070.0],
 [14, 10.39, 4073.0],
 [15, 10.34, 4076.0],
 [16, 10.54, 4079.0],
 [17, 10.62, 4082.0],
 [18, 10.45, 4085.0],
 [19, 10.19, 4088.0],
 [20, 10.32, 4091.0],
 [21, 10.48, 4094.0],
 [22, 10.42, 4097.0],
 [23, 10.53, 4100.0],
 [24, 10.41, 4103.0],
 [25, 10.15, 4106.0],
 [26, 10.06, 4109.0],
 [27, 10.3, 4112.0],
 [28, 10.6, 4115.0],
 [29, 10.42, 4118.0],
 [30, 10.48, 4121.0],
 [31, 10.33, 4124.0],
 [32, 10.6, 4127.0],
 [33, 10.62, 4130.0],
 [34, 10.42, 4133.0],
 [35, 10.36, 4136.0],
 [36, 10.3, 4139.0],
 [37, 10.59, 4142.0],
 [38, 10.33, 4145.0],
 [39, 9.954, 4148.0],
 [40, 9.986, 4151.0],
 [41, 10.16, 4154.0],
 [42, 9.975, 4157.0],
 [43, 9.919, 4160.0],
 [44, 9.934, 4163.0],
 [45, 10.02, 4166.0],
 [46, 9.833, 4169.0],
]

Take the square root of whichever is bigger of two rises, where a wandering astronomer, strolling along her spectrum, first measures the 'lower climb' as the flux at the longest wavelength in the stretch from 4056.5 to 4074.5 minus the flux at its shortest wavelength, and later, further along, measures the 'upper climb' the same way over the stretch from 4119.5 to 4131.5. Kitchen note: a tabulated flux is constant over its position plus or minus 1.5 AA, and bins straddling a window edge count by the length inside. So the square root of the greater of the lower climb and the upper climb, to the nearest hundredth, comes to 0.37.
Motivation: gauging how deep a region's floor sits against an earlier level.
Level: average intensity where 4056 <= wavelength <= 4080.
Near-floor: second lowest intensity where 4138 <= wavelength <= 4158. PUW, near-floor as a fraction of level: 0.95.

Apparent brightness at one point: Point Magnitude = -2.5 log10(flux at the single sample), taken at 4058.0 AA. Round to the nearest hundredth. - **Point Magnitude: -2.54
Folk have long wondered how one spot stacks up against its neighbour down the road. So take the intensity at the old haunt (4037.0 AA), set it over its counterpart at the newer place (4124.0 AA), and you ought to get 1.00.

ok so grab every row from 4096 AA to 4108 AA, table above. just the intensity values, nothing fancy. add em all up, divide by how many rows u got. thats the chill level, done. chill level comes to 10.4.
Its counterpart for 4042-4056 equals 10.3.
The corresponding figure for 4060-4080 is 10.5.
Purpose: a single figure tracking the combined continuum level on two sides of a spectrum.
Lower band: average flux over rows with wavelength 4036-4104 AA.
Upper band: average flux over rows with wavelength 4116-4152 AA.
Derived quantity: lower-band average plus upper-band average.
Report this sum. 20.8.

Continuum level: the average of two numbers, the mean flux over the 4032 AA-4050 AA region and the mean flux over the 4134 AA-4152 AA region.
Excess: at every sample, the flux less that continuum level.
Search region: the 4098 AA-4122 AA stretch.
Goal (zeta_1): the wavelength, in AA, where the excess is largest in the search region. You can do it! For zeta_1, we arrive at 4115.0 AA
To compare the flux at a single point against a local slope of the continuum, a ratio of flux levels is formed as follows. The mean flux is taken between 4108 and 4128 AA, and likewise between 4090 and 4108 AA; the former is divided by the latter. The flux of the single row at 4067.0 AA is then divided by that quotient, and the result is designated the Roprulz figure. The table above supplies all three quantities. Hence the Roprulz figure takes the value 10.5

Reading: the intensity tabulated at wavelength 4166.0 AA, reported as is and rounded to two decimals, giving 10.02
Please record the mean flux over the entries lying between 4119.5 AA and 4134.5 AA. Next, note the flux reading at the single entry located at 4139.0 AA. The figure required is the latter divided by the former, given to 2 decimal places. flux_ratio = 0.98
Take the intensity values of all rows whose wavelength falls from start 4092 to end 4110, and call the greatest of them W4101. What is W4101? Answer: 10.53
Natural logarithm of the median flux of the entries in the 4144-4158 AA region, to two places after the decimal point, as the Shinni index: 2.30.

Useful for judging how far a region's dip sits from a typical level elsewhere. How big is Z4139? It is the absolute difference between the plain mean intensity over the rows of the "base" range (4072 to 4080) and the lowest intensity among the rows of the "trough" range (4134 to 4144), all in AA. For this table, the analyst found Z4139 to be 0.12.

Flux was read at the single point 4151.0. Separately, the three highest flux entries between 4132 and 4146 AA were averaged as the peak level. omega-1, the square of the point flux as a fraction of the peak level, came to 0.912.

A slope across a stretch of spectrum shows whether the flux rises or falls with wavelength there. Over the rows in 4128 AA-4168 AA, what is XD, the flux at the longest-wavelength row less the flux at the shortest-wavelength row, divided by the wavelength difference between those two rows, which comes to -0.017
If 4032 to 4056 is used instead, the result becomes -0.020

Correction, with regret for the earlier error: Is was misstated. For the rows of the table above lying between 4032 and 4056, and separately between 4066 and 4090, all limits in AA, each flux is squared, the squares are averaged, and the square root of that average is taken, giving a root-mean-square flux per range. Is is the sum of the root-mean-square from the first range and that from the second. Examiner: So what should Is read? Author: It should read 20.7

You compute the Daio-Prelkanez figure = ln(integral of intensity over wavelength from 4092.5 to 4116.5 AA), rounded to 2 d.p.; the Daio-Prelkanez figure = 5.52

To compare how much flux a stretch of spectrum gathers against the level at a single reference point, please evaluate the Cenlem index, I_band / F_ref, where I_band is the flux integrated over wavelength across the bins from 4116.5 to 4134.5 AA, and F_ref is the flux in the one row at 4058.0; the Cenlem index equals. 18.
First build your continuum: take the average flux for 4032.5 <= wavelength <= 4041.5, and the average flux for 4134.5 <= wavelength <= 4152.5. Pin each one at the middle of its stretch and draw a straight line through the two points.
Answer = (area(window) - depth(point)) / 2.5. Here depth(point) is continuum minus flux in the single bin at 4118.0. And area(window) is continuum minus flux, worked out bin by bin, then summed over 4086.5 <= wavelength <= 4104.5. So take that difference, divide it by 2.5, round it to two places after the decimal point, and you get -0.15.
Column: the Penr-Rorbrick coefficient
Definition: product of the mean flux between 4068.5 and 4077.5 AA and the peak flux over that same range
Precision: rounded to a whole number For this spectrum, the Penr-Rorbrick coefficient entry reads 108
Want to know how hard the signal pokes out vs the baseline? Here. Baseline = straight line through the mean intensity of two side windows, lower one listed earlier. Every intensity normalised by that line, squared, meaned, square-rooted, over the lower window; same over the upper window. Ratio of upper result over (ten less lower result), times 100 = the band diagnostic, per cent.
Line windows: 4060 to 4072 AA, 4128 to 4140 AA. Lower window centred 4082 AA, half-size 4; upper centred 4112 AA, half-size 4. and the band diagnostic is 11.0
